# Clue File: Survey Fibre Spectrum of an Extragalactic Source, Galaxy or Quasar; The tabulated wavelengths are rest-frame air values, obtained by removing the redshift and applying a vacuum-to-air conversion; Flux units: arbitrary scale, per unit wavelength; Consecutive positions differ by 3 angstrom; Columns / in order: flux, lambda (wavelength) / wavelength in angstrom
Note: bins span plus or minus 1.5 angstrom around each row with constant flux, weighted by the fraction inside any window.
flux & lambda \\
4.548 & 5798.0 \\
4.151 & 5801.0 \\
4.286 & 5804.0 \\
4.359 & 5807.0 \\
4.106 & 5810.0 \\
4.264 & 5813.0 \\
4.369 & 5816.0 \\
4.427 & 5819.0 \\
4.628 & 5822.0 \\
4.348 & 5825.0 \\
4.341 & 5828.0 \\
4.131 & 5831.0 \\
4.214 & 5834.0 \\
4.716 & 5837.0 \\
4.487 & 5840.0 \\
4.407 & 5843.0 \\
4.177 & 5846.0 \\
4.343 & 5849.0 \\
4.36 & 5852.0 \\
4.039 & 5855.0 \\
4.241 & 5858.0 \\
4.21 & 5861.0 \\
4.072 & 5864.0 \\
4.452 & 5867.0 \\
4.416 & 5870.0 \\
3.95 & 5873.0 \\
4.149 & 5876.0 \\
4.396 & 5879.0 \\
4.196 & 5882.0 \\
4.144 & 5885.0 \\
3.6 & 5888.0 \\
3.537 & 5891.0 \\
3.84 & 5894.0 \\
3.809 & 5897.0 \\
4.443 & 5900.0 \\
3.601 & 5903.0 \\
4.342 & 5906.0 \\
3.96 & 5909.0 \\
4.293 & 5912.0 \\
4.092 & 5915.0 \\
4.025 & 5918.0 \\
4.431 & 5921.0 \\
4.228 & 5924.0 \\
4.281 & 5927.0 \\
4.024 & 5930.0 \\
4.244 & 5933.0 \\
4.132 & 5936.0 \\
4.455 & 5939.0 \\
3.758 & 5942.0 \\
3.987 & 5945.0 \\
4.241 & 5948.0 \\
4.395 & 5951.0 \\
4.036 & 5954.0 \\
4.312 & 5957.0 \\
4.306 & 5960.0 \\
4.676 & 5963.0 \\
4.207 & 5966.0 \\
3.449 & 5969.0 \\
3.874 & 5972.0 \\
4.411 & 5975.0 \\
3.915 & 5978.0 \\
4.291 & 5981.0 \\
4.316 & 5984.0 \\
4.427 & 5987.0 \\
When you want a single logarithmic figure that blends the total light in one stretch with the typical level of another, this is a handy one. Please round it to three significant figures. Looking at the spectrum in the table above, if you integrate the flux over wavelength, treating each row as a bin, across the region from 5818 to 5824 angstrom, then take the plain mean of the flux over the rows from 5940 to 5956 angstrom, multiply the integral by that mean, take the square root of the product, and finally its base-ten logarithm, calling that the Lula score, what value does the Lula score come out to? 1.02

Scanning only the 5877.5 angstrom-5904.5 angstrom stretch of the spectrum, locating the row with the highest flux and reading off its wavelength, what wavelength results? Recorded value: 5900.0 angstrom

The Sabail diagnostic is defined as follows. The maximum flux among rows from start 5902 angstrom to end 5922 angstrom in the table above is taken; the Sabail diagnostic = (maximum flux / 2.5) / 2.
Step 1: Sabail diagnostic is 0.886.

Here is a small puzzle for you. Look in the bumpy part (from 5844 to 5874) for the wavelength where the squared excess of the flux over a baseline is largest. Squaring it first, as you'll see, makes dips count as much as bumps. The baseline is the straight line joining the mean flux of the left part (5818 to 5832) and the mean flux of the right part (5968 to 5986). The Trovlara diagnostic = 5873.0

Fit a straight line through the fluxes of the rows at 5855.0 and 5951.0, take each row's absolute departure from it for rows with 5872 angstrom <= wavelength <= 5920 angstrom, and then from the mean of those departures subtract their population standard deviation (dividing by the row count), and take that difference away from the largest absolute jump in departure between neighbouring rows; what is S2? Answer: 0.49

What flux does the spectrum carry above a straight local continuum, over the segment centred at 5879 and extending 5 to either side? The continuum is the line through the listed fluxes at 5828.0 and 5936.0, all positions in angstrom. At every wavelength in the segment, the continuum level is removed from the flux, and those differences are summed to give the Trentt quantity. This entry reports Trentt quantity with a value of 0.0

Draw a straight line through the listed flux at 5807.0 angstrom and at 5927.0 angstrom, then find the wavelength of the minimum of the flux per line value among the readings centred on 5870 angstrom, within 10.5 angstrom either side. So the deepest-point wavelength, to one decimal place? 5873.0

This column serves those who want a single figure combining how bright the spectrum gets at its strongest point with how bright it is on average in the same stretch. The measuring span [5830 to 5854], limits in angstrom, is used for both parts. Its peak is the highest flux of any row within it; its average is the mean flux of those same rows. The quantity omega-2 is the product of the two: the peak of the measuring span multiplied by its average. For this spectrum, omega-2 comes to 20.5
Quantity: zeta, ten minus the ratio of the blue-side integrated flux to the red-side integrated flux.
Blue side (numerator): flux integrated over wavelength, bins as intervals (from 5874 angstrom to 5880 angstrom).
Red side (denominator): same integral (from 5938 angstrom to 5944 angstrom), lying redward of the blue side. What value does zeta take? 8.96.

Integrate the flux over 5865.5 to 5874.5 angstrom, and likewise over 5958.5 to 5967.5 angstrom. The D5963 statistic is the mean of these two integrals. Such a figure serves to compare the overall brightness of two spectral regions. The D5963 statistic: 39.0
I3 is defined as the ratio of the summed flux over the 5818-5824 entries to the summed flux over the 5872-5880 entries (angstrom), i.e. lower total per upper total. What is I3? 0.72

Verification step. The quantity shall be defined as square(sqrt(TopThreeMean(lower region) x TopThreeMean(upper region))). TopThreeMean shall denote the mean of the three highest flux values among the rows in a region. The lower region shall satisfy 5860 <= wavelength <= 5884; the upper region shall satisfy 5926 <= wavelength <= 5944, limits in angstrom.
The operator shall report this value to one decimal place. 19.1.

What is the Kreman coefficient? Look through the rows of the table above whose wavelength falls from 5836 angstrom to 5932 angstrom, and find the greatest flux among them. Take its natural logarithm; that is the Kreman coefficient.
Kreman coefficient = 1.55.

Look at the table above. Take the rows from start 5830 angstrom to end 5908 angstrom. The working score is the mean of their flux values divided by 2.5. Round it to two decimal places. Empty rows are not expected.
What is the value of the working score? 1.67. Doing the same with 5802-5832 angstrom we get 1.73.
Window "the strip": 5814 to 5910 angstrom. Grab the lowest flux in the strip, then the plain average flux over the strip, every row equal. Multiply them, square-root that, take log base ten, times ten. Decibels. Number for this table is 5.86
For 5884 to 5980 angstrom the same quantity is 5.75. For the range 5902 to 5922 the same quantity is 5.85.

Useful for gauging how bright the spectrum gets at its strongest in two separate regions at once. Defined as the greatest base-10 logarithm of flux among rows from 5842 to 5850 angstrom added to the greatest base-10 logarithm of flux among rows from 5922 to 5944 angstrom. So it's 1.29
